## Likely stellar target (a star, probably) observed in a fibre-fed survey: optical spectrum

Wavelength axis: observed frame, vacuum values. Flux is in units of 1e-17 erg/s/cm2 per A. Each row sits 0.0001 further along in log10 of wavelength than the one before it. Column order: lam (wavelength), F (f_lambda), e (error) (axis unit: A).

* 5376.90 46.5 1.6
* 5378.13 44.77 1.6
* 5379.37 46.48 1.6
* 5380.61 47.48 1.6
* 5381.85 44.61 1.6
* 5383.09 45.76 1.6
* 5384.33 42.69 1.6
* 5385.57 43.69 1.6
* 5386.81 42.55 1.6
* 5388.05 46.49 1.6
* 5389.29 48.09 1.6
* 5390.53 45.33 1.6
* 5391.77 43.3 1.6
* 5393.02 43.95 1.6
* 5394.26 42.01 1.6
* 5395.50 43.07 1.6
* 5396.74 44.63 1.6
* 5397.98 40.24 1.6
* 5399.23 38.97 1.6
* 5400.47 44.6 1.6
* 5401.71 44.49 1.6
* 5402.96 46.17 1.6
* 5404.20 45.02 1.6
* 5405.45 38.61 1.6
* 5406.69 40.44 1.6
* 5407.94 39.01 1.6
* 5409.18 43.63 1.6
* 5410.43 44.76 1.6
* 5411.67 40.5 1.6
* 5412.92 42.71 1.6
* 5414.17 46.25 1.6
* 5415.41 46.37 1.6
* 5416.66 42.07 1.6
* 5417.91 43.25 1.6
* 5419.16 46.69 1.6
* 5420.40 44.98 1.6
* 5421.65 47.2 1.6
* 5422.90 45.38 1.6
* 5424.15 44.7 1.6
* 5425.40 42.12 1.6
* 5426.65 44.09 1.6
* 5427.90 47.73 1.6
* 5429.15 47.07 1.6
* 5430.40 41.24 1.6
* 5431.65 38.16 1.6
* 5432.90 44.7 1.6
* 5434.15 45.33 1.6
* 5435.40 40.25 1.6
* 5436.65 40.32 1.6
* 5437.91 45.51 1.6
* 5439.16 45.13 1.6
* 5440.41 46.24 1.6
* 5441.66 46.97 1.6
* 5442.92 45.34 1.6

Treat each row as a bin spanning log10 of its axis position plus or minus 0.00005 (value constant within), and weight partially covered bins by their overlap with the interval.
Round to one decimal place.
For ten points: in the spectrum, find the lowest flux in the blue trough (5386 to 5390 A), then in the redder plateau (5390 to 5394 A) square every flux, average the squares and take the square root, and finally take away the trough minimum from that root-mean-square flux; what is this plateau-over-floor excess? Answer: 1.7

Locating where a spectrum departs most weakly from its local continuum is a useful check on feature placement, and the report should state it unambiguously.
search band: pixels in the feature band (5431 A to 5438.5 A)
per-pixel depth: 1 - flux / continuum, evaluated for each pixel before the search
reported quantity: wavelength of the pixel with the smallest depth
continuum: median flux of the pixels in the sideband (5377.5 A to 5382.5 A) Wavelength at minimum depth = 5437.91 A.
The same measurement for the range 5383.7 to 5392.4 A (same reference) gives 5389.29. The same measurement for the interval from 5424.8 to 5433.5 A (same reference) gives 5427.90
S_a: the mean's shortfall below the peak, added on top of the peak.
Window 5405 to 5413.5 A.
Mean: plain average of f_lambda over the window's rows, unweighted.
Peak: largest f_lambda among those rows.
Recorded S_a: 48.1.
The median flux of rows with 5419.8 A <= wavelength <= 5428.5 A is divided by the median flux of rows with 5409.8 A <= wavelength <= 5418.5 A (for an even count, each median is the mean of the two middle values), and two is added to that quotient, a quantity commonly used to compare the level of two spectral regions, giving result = 3.04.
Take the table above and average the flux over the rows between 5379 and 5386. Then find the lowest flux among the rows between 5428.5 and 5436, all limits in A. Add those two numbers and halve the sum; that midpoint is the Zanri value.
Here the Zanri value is 41.6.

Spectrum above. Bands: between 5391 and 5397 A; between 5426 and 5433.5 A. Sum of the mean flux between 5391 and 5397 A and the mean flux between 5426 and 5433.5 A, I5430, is 87.2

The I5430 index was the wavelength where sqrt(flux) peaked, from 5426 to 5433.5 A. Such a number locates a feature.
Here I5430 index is 5427.90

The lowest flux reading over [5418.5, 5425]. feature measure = 44.7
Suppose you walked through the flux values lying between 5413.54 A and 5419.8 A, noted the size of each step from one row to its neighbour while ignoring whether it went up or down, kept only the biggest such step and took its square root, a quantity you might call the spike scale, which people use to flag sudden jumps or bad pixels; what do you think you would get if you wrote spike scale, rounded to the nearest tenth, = 2.1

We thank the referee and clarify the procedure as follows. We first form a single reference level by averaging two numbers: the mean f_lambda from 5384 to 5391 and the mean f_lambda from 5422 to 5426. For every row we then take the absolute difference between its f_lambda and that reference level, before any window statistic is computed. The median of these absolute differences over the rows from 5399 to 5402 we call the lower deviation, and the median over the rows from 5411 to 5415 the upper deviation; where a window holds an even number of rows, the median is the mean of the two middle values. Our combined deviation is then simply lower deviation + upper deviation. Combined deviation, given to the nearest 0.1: 2.0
